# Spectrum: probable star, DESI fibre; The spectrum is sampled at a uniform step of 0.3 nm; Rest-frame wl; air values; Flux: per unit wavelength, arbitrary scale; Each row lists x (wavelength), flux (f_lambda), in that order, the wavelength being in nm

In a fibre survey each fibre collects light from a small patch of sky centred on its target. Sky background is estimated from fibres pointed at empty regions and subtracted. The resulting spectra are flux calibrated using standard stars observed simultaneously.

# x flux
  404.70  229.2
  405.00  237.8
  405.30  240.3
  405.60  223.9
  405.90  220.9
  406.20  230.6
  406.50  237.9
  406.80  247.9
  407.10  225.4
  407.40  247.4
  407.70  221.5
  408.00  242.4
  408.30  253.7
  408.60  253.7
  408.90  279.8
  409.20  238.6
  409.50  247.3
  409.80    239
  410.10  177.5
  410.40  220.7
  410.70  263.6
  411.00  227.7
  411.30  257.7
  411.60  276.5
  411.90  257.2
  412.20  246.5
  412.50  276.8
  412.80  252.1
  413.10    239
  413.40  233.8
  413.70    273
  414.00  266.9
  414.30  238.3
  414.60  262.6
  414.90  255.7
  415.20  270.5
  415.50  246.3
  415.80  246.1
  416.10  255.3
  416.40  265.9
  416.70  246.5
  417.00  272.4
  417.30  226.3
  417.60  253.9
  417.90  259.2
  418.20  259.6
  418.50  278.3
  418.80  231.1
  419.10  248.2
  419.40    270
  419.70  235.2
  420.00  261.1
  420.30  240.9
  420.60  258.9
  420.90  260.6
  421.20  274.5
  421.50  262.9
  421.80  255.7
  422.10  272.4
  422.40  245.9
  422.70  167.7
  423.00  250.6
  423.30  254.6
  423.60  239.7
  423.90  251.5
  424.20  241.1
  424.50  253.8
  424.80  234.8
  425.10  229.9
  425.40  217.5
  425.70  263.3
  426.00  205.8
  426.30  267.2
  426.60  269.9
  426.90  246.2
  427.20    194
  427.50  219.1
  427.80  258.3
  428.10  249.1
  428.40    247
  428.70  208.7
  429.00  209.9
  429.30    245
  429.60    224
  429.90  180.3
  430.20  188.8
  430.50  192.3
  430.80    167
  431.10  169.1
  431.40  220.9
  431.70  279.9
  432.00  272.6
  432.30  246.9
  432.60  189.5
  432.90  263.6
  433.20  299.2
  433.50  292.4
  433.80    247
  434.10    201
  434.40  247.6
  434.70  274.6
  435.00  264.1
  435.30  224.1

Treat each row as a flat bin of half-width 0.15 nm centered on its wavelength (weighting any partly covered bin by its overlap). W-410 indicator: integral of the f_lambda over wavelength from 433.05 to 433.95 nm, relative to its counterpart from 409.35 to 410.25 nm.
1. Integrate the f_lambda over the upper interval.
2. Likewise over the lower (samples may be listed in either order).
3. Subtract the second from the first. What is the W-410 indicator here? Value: 52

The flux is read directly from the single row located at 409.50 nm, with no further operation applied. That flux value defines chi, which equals 247.3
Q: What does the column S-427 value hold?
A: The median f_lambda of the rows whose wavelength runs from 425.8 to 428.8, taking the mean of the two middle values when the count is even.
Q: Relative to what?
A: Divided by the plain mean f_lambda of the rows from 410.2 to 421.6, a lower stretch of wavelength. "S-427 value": 0.97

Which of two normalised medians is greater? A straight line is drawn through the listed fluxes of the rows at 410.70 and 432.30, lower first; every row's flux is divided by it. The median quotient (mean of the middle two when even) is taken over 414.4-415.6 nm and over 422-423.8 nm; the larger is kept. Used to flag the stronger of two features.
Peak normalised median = 0.995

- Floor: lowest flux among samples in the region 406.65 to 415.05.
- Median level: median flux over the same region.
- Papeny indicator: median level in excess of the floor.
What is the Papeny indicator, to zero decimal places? 70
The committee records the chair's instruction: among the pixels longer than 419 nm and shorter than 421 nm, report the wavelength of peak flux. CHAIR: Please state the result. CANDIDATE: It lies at 419.40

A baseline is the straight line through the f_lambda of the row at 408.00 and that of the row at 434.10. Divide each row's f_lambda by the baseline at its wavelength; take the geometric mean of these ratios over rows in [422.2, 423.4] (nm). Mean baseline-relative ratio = 1.03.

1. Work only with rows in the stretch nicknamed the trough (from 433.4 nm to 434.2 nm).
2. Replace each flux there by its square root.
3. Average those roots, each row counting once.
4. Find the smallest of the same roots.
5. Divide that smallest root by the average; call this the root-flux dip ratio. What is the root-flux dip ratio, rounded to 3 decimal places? 0.905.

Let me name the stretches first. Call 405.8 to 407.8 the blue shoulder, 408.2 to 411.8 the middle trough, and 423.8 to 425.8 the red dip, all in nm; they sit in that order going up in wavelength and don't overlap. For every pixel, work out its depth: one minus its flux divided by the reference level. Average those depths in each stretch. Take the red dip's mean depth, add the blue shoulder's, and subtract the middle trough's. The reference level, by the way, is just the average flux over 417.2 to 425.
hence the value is 0.08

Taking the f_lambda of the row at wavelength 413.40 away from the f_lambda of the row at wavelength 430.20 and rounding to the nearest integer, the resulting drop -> -45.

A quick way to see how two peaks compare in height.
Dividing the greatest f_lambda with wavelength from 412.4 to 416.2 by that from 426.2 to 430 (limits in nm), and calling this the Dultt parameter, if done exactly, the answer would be 1.03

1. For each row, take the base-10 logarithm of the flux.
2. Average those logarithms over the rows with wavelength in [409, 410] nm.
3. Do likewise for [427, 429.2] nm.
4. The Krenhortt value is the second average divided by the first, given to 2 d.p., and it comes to 0.99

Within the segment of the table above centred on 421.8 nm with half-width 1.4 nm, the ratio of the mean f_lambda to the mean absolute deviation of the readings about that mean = 13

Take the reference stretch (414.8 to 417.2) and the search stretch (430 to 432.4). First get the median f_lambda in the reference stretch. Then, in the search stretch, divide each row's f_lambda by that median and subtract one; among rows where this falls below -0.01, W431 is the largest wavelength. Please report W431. 432.30 nm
